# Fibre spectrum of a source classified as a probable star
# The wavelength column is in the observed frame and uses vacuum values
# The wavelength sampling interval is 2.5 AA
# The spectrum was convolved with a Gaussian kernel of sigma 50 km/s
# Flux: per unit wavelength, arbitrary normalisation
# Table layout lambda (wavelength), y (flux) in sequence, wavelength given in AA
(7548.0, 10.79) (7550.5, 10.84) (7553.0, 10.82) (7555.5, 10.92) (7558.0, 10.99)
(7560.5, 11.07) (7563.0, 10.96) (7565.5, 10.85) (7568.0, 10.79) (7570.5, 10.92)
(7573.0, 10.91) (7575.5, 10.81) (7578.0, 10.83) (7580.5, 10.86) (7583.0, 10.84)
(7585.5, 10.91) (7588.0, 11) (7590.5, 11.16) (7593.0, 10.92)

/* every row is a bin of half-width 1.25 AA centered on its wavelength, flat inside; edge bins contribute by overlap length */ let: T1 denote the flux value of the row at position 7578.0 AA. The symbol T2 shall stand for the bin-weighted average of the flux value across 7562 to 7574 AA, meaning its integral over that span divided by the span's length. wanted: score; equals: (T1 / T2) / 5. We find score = 0.199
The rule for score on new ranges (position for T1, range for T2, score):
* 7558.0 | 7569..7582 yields 0.202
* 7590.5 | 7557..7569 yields 0.204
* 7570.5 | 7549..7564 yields 0.200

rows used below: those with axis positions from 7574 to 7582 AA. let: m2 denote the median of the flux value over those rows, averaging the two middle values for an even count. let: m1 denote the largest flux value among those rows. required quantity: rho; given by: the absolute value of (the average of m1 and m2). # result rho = 10.8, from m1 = 10.86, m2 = 10.83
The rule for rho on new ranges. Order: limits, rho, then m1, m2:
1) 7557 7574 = 11.0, 11.07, 10.92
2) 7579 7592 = 11.0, 11.16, 10.91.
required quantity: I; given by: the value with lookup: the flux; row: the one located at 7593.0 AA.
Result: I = 10.92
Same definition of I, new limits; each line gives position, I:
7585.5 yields 10.91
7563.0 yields 10.96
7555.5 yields 10.92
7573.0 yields 10.91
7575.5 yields 10.81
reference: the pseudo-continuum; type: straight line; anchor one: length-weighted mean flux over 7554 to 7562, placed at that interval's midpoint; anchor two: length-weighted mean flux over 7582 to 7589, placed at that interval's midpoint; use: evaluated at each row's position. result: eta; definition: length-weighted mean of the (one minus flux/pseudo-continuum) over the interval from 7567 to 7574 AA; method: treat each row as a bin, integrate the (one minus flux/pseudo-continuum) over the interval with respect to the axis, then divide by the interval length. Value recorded 0.007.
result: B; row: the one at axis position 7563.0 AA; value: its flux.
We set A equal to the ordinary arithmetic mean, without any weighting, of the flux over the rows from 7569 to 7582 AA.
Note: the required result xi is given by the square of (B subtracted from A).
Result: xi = 0.009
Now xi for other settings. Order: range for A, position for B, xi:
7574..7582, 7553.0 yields 0.000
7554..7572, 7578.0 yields 0.010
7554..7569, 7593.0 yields 0.000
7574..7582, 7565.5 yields 0.000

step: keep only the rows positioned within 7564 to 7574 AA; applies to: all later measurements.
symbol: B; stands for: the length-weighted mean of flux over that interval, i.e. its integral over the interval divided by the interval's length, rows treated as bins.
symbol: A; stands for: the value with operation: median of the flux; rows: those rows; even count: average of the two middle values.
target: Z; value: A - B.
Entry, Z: 0.011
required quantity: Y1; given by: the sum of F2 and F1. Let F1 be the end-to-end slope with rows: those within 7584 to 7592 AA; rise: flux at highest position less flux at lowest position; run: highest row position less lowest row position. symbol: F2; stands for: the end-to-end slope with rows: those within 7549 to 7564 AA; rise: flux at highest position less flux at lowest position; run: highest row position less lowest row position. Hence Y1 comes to 0.060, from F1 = 0.05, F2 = 0.010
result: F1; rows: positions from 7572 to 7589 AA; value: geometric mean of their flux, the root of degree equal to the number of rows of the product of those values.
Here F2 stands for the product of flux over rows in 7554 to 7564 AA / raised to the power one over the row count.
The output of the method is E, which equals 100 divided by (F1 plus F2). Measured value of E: 4.57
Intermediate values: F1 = 10.9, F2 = 11.0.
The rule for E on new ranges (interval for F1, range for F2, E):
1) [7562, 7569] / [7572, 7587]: 4.60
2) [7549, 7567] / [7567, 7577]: 4.59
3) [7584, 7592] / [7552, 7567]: 4.55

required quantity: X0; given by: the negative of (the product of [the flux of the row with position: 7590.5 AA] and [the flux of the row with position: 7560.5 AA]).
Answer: -124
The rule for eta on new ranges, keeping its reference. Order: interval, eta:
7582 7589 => 0.000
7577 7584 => 0.008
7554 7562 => 0.000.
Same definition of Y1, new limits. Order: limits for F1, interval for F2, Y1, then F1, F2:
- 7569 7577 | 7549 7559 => -0.002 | -0.02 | 0.020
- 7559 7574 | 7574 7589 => 0.002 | -0.01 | 0.015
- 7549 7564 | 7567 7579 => 0.014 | 0.01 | 0.004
